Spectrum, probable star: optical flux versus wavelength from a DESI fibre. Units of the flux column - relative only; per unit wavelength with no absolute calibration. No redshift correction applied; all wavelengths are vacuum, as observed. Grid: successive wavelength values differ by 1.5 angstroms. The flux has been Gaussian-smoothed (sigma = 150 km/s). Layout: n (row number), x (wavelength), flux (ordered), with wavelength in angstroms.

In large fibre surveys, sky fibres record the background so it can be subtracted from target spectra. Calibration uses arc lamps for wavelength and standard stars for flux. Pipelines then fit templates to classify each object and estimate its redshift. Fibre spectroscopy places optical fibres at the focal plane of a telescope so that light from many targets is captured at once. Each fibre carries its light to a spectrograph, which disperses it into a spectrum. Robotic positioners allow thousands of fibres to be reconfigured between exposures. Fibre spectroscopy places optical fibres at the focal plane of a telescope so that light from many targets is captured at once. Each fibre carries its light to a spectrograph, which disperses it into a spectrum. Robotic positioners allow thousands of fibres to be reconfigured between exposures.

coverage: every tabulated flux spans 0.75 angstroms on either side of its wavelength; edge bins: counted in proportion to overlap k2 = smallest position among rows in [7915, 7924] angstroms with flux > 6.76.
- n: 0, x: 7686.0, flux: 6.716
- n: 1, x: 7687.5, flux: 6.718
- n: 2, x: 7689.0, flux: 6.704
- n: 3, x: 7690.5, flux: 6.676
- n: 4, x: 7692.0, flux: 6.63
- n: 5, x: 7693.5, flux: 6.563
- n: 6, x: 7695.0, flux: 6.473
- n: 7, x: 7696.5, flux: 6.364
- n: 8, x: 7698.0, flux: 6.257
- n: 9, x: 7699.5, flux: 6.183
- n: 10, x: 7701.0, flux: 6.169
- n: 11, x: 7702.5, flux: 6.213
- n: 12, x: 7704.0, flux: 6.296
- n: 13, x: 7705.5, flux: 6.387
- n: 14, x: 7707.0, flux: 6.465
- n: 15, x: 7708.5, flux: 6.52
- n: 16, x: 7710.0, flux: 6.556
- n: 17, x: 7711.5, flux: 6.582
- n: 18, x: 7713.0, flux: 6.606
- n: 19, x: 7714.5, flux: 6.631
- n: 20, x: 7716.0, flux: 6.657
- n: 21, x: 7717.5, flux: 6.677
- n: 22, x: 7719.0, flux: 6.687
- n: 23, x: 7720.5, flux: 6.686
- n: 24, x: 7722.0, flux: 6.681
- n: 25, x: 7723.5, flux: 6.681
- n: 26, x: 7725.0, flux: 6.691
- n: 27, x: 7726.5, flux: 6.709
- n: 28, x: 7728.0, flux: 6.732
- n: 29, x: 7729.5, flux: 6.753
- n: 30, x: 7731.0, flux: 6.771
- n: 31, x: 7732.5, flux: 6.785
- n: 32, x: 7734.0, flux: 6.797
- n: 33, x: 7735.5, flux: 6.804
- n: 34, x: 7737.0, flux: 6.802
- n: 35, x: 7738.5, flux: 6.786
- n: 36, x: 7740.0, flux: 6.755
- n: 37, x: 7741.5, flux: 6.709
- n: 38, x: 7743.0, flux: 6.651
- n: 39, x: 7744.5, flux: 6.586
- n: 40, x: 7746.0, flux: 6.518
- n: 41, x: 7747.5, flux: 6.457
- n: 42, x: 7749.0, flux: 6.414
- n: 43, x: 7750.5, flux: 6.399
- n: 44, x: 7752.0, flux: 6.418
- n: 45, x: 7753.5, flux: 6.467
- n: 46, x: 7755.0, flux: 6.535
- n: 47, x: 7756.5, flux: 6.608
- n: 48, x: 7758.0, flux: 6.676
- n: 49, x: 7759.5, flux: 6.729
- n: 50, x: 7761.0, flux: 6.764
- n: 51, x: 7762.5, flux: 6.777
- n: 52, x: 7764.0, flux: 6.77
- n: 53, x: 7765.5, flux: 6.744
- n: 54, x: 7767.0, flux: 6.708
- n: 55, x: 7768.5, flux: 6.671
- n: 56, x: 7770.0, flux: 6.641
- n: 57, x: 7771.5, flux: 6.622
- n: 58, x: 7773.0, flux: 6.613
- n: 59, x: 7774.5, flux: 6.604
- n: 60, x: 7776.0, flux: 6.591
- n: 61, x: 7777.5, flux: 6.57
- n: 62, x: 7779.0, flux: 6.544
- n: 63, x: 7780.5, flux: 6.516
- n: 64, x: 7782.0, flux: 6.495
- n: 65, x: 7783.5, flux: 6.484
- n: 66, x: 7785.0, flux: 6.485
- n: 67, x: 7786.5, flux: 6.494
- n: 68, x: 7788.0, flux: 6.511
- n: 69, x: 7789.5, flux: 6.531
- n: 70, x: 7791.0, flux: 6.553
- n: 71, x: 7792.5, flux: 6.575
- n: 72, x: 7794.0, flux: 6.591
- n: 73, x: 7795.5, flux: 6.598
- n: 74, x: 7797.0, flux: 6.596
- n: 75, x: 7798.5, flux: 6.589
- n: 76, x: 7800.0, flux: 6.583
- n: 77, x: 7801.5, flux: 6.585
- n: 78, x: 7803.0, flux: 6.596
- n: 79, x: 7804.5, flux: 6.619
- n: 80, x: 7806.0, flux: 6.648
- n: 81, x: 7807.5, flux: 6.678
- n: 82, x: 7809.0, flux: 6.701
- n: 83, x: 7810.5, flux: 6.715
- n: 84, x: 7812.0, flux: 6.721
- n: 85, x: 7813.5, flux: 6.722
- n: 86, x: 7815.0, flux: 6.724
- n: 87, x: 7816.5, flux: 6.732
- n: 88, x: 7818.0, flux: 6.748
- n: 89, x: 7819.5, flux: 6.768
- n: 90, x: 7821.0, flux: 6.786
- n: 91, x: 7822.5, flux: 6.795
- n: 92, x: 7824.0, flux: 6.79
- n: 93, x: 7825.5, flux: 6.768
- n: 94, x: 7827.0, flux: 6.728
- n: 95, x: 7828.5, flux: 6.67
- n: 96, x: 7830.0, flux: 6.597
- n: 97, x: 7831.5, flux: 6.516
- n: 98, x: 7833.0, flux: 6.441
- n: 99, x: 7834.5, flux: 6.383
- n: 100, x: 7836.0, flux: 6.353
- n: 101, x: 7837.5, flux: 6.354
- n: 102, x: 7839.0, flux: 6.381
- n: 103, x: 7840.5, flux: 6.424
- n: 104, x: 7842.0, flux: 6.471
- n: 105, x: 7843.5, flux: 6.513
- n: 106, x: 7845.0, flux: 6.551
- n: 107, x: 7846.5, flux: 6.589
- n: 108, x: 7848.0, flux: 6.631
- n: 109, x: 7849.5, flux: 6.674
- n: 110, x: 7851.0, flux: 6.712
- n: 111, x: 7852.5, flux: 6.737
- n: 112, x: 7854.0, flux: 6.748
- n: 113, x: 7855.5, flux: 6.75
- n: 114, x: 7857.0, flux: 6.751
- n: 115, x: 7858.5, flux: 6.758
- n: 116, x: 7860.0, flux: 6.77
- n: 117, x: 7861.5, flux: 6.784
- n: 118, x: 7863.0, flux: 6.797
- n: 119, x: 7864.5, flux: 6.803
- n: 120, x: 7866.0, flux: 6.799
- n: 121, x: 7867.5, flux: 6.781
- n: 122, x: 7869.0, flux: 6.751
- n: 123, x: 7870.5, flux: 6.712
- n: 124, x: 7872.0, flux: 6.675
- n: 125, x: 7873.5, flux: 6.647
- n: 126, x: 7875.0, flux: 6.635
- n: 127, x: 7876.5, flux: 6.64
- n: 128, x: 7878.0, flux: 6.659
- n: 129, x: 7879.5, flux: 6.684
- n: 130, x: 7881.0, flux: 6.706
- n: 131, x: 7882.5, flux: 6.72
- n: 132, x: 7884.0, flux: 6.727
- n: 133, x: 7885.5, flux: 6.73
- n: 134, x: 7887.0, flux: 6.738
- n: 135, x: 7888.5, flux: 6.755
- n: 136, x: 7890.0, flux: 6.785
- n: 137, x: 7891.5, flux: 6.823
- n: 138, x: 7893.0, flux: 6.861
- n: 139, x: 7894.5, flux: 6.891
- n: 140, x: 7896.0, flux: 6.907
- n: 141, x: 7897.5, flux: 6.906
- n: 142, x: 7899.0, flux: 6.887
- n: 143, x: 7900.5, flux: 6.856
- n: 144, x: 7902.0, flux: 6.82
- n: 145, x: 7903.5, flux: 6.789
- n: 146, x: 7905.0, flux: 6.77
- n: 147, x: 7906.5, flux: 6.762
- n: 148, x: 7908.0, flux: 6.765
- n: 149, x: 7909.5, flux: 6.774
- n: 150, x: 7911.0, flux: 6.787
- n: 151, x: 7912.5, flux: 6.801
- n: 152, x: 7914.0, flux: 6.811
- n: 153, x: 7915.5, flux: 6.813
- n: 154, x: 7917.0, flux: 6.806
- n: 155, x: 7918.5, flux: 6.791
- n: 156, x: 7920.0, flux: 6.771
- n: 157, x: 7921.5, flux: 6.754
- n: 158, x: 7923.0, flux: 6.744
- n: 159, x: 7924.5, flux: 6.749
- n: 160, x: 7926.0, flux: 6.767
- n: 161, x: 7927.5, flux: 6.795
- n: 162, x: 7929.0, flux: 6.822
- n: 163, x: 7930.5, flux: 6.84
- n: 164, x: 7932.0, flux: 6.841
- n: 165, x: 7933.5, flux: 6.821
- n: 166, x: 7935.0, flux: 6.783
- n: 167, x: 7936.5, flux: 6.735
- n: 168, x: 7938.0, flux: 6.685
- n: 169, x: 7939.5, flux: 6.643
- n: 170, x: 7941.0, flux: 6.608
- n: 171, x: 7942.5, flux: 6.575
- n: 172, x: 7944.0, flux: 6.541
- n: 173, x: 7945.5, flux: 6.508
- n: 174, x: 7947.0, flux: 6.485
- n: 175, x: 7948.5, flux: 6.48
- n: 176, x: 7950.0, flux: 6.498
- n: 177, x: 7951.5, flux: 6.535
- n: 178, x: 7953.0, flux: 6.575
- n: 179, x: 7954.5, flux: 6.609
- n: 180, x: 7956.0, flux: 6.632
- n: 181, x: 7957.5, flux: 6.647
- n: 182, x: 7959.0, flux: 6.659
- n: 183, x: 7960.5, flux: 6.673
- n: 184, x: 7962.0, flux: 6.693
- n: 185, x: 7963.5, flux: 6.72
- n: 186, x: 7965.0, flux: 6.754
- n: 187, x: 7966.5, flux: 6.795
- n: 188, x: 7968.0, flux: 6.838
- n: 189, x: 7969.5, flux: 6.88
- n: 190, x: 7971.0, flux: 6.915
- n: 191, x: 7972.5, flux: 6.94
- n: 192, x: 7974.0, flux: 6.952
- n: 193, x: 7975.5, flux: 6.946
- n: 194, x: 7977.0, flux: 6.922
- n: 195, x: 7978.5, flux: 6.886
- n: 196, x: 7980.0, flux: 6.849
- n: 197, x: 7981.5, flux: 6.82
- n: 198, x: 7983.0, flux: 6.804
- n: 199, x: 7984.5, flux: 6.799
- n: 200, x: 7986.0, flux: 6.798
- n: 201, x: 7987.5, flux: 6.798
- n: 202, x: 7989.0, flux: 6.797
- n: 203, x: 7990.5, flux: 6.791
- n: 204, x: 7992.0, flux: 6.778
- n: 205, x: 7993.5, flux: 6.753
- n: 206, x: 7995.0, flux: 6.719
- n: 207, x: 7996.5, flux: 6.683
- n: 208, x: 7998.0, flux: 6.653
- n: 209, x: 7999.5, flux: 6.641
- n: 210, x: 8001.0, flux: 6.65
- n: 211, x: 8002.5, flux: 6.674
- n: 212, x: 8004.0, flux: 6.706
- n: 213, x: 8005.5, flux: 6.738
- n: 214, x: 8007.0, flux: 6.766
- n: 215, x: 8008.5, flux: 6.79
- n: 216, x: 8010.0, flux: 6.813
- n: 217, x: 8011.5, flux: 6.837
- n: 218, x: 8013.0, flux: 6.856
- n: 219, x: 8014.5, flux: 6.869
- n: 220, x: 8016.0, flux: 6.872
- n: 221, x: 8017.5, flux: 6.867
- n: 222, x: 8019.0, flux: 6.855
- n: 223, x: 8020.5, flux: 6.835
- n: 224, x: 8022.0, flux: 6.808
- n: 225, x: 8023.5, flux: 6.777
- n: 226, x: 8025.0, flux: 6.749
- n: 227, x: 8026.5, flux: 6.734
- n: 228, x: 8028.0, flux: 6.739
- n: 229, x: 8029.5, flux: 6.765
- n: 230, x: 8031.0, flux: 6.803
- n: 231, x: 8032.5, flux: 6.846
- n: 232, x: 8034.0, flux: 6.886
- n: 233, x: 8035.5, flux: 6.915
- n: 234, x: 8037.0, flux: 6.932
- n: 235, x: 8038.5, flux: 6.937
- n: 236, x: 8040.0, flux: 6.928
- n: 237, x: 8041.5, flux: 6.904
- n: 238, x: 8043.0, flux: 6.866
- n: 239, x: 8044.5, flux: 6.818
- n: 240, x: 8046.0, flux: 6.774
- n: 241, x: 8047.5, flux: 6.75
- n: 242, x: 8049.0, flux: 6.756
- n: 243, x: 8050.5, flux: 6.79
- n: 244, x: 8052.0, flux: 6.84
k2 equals 7915.5 angstroms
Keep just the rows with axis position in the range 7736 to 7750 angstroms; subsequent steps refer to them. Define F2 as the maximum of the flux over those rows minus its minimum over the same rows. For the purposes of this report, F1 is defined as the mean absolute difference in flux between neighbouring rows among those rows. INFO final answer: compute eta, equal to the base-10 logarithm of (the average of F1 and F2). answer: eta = -0.7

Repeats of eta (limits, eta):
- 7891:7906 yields -1.1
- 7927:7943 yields -0.8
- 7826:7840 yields -0.7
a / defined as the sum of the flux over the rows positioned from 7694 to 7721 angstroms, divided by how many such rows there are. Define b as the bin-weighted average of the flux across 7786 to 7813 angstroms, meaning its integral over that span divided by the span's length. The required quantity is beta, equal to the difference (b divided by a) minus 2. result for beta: -0.98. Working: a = 6.47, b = 6.61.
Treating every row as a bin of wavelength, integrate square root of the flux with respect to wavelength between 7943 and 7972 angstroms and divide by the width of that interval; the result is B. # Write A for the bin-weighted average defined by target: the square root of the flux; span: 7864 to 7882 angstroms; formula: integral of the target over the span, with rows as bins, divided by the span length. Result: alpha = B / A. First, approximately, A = 2.59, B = 2.58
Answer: 1.00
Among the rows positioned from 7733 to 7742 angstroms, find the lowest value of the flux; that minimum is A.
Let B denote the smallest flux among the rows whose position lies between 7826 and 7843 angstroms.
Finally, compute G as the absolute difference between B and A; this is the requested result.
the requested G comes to 0.36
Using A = 6.709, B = 6.353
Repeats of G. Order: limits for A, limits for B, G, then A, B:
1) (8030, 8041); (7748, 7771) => 0.40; 6.803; 6.399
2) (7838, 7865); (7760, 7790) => 0.10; 6.381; 6.484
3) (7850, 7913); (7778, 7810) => 0.15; 6.635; 6.484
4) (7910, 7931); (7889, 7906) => 0.03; 6.744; 6.77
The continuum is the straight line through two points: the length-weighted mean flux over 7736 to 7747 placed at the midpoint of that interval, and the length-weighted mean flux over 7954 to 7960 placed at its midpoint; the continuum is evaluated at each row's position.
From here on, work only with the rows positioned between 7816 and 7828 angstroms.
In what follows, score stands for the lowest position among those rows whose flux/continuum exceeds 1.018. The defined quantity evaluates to 7822.5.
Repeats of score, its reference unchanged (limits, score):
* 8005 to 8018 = 8007.0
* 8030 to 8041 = 8031.0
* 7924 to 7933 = 7926.0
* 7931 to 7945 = 7932.0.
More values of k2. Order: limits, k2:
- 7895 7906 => 7896.0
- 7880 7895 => 7890.0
